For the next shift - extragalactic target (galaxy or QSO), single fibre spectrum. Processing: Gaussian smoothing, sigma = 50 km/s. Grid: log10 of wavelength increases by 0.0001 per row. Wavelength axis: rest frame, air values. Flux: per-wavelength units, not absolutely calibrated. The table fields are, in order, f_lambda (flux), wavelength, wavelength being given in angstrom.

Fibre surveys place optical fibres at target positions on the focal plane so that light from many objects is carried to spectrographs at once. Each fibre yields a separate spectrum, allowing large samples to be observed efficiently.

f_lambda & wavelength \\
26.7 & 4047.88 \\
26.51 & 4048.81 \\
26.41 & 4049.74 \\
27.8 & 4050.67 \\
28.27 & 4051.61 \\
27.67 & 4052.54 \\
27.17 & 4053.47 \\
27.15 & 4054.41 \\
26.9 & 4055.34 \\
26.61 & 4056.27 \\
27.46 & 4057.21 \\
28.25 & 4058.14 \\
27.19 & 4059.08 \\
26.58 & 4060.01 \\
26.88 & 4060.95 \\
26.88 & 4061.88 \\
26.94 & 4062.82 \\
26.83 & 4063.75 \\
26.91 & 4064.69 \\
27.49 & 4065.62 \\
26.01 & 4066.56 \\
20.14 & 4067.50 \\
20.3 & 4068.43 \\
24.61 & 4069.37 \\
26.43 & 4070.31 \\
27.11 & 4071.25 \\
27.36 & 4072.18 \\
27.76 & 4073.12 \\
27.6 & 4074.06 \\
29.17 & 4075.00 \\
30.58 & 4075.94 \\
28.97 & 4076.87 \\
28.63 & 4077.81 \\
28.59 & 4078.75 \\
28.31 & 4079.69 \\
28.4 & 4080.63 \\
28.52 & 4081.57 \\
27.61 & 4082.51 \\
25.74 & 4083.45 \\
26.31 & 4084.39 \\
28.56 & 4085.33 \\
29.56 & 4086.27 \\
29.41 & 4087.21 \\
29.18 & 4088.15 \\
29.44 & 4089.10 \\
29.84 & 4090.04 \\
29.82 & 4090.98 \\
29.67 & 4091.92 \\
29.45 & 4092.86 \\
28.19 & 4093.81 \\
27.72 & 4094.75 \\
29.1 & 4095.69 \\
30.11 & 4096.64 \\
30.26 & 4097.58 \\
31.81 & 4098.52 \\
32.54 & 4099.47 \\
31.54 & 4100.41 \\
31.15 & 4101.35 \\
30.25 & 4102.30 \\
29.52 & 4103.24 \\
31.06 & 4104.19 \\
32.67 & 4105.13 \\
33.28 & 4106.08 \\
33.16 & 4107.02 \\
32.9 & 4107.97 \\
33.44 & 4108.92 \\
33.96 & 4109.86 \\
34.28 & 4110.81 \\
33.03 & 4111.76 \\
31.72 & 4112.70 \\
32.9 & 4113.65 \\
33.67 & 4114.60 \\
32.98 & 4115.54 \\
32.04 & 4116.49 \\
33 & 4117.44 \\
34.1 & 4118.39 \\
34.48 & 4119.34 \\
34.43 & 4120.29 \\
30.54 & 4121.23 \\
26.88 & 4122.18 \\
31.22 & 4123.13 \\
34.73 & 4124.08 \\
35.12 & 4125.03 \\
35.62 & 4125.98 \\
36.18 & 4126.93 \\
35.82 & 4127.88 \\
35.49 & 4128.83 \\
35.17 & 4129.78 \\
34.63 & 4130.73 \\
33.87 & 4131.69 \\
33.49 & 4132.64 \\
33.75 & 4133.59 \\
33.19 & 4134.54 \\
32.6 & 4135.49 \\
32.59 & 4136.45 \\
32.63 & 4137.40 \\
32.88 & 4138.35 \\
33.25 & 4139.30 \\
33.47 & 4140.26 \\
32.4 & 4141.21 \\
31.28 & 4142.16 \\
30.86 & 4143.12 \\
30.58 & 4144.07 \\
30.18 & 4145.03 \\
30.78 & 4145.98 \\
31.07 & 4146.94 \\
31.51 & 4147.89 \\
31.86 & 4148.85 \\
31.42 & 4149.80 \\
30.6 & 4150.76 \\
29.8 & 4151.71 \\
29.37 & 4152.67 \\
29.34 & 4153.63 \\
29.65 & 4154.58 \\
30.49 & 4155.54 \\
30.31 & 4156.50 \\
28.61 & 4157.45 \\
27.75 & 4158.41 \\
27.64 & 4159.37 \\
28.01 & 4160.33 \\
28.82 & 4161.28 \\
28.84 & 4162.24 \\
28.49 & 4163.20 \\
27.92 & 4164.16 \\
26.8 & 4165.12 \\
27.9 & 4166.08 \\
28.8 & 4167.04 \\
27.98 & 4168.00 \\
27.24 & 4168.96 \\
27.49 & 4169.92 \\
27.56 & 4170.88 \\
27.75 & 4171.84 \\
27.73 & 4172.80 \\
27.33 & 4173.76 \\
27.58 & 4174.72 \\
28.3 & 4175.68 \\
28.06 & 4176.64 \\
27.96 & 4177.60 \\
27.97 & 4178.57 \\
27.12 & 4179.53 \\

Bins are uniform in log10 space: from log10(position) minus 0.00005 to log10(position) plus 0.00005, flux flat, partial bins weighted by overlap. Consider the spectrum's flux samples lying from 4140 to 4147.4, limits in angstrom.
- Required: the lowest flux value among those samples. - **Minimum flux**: 30.18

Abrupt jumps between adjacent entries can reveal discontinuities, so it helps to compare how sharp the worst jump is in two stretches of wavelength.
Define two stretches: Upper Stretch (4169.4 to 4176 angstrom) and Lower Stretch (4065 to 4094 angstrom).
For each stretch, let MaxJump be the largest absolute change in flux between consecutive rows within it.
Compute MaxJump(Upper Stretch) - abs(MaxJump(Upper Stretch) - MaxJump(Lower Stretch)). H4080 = -4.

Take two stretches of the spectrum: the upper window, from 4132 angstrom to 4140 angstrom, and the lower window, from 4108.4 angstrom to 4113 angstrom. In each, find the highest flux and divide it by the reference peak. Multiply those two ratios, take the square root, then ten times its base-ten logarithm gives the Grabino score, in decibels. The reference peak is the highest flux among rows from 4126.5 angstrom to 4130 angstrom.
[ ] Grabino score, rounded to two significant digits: -0.27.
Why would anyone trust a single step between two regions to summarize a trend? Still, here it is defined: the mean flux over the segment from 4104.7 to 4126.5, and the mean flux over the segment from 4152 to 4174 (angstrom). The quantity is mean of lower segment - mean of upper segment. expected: 4.7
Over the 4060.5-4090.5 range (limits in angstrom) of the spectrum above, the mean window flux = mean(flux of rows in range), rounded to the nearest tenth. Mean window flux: 27.4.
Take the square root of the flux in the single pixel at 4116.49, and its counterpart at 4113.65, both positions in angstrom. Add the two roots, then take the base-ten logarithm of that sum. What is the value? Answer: 1.057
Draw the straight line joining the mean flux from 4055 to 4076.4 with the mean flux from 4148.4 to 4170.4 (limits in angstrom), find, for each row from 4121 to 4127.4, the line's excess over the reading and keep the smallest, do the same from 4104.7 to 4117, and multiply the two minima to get 53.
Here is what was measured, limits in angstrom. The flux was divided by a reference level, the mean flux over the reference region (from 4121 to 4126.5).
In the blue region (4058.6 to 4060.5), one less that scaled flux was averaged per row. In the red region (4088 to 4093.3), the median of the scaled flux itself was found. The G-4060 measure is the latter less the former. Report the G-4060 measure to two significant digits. 0.74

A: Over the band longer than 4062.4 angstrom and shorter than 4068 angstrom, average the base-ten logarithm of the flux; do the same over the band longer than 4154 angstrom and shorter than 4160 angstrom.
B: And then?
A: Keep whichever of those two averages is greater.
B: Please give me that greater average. 1.46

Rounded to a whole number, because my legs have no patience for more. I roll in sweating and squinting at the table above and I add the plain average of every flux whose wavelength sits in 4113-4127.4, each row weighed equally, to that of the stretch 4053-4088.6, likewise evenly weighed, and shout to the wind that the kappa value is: 60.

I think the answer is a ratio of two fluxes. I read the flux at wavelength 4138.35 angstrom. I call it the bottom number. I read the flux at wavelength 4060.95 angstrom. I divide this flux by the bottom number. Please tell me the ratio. 0.82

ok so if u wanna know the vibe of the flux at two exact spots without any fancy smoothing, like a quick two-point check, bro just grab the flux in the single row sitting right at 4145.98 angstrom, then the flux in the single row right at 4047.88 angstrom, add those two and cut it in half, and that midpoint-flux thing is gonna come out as 28.7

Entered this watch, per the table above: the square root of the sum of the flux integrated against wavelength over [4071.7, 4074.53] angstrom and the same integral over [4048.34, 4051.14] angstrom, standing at 12.4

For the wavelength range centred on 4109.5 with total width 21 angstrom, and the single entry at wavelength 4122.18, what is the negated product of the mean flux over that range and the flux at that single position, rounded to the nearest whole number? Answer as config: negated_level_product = -877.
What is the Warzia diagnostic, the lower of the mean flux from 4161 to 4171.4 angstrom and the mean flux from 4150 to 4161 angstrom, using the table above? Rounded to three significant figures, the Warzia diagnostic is 28.0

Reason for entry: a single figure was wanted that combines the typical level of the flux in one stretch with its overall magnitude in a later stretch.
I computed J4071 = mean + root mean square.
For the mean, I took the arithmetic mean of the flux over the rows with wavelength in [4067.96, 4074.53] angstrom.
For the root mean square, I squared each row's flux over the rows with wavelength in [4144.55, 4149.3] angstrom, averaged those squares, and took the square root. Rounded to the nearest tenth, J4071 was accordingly 57.0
